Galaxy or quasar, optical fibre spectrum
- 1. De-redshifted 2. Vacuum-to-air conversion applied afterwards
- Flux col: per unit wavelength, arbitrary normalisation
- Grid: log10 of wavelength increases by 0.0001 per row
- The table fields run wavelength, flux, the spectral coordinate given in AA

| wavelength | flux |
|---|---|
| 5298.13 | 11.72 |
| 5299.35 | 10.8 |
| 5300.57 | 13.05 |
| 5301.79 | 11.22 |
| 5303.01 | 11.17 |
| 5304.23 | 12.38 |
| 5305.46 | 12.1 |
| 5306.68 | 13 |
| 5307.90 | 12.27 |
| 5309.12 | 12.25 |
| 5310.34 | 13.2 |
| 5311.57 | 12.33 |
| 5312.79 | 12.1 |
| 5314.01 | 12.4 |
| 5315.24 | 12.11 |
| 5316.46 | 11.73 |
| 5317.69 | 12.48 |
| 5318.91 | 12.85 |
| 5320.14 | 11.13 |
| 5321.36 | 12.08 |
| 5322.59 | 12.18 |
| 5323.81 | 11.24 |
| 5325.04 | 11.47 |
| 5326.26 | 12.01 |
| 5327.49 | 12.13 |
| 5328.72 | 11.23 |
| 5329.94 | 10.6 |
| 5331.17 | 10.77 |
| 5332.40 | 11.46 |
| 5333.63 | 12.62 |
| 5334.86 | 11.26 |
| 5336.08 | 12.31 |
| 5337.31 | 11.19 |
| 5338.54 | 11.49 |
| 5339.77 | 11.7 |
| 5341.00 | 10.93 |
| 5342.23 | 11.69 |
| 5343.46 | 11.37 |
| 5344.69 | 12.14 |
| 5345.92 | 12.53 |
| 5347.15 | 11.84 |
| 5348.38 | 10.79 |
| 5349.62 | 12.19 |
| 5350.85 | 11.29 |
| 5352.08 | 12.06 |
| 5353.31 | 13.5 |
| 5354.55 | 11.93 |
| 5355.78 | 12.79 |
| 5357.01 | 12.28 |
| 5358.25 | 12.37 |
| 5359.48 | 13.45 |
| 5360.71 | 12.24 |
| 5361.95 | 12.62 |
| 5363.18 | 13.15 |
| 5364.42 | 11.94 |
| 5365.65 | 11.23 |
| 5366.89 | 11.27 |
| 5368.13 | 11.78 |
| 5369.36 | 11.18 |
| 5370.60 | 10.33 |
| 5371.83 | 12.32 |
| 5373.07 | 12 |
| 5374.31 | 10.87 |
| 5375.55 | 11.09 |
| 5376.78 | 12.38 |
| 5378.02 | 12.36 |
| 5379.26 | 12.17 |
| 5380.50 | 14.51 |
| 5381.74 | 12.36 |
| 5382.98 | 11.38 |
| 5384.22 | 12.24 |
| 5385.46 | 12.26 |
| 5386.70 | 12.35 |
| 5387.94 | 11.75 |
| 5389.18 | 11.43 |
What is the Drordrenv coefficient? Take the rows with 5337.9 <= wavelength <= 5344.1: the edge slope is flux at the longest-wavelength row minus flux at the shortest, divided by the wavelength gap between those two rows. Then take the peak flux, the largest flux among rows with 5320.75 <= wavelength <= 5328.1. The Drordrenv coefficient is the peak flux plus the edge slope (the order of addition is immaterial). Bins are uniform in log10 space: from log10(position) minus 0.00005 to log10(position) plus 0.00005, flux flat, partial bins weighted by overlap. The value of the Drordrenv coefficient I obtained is 12.2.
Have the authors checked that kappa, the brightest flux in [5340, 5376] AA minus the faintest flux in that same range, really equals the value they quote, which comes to 3.17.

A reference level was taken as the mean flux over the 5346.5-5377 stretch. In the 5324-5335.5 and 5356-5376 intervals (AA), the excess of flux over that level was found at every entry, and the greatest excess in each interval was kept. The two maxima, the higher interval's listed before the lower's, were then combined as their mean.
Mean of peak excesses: 1.08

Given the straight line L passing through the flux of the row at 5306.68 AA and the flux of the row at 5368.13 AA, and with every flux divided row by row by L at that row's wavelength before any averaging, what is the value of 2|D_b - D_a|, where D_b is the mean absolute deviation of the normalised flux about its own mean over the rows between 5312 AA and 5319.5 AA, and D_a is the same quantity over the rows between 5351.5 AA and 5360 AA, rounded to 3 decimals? 0.040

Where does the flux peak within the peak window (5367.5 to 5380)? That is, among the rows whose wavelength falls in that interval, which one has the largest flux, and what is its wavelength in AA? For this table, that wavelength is 5376.78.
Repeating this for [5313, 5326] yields 5318.91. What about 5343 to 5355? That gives 5353.31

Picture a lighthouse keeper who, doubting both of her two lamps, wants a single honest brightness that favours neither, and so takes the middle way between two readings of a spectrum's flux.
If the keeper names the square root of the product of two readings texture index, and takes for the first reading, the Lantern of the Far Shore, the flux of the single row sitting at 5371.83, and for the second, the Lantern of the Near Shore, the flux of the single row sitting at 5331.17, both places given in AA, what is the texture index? 11.5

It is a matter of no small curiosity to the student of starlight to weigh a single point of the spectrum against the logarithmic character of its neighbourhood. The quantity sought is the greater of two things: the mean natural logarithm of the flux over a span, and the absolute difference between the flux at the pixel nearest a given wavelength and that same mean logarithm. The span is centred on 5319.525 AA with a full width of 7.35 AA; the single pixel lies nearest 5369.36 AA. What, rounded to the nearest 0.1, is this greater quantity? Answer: 8.7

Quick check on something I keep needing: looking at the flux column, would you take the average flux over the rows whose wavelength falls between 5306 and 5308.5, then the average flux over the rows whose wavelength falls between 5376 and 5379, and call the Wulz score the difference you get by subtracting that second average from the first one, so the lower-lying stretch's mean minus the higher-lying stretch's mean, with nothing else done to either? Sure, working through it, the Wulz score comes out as 0.3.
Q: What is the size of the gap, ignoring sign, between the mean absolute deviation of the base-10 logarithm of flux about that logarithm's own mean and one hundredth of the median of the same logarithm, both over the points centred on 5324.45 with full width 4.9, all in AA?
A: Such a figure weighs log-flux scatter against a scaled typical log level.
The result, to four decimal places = 0.0030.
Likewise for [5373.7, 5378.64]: 0.0152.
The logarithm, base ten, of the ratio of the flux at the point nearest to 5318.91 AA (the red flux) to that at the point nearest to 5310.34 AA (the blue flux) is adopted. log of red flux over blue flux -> -0.01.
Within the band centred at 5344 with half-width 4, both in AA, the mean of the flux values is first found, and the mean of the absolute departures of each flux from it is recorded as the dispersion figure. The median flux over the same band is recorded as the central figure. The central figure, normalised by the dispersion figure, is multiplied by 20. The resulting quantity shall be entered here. 560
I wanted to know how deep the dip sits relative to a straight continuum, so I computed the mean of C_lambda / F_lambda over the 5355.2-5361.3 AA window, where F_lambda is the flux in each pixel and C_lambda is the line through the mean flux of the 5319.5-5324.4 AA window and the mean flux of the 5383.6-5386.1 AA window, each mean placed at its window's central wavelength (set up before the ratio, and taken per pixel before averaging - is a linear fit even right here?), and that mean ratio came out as 0.95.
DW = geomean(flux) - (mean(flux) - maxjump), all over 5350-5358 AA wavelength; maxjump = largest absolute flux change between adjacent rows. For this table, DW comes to 1.6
